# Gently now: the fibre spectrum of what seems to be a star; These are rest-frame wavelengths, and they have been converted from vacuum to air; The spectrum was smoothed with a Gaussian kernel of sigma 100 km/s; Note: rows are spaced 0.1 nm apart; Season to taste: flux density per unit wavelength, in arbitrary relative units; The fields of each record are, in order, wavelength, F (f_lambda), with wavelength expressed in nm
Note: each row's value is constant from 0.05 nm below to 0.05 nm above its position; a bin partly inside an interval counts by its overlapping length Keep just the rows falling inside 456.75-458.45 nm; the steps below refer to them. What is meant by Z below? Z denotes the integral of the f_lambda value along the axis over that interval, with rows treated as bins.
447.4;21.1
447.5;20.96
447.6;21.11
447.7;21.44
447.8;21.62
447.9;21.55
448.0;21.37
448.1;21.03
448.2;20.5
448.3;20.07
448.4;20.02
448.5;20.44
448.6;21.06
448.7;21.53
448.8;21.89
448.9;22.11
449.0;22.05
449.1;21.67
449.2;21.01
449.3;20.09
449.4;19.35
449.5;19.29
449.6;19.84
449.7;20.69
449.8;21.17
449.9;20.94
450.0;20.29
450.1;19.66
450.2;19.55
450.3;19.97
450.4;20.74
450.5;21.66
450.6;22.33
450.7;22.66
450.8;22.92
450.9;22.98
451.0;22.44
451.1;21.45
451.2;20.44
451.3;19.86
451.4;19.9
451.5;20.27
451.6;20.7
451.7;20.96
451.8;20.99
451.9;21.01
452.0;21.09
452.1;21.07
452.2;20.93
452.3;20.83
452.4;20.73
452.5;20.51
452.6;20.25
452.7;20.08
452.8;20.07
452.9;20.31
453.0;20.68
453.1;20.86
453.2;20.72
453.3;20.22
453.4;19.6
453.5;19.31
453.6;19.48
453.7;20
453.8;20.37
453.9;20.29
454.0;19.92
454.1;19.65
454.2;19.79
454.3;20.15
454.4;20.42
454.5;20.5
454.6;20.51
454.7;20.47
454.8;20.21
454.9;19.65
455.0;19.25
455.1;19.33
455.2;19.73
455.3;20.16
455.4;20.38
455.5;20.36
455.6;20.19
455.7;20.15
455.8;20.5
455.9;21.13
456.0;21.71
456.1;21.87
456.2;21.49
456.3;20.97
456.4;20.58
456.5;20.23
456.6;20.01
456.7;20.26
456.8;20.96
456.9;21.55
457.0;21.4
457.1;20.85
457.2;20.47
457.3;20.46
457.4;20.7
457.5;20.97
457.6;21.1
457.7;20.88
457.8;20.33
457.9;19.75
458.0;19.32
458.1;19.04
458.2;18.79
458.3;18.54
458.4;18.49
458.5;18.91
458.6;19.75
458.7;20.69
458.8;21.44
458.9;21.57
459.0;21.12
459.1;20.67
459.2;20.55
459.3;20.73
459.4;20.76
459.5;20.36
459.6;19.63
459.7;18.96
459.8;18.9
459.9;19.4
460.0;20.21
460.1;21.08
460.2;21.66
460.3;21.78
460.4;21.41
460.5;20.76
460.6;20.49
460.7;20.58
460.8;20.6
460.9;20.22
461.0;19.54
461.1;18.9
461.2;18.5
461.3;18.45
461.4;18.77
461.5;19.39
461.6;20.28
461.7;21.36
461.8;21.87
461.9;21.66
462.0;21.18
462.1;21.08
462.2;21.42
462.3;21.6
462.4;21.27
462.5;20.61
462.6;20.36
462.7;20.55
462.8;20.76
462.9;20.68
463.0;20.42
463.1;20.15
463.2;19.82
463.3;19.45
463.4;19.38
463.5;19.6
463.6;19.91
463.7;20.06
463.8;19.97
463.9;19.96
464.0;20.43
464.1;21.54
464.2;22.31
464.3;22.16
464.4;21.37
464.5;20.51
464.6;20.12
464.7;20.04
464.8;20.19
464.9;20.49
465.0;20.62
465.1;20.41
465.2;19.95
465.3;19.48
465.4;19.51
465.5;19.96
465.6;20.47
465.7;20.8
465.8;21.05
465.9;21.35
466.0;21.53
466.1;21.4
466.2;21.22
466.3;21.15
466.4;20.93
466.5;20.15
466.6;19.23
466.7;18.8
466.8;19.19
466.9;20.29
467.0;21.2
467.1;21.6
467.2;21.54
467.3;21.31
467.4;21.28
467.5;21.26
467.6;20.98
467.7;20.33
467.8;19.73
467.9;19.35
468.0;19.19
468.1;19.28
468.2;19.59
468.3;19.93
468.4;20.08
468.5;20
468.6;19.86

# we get 34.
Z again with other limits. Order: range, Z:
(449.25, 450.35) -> 22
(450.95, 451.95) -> 21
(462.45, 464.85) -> 49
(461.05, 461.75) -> 14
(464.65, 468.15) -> 72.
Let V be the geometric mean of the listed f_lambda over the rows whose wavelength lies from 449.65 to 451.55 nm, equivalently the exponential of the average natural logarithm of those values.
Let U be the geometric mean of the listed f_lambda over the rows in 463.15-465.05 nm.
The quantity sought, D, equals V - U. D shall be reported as 0.62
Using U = 20.4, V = 21.0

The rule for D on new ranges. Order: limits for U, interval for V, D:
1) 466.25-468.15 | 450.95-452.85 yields 0.37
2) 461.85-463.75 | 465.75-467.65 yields 0.28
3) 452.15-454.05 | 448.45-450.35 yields 0.38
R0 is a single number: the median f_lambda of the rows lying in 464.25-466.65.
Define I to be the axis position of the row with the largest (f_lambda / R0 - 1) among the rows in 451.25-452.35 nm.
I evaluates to 452.0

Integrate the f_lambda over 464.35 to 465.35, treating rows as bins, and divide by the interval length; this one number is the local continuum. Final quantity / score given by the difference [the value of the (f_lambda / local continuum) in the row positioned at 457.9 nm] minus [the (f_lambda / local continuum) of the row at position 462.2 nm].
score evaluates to -0.082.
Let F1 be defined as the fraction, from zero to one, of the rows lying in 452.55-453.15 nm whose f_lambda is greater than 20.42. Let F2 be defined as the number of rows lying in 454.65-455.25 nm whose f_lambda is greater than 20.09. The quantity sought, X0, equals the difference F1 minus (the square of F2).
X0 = -4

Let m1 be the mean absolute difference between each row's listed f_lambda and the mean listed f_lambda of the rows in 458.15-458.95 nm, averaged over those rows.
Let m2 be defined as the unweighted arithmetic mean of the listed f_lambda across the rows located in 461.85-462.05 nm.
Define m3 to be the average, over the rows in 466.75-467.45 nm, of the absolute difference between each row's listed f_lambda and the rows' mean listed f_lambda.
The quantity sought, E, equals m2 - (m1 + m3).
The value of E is 19.7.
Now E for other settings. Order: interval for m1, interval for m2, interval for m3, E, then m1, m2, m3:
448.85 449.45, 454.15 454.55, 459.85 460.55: 18.7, 0.9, 20.2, 0.7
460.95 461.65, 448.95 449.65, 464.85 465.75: 19.5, 0.5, 20.5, 0.4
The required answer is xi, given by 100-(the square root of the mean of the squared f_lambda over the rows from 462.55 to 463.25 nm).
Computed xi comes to 79.6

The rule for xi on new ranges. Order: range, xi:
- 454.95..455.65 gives 80.1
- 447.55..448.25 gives 78.8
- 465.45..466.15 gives 79.1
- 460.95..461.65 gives 80.9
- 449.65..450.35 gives 79.7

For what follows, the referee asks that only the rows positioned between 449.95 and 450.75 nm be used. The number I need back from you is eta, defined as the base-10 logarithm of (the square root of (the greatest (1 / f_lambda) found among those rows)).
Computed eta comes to -0.646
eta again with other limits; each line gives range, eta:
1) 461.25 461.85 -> -0.633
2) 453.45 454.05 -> -0.643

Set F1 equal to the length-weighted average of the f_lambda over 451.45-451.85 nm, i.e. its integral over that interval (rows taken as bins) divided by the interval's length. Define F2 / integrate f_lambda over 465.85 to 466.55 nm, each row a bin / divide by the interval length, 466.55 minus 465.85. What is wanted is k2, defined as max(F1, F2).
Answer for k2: 21.1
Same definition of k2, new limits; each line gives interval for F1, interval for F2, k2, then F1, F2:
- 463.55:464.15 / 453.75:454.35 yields 20.3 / 20.3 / 20.0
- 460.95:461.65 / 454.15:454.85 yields 20.3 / 19.1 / 20.3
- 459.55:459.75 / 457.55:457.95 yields 20.5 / 19.3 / 20.5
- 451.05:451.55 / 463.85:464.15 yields 20.6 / 20.4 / 20.6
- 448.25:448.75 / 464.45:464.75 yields 20.6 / 20.6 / 20.2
